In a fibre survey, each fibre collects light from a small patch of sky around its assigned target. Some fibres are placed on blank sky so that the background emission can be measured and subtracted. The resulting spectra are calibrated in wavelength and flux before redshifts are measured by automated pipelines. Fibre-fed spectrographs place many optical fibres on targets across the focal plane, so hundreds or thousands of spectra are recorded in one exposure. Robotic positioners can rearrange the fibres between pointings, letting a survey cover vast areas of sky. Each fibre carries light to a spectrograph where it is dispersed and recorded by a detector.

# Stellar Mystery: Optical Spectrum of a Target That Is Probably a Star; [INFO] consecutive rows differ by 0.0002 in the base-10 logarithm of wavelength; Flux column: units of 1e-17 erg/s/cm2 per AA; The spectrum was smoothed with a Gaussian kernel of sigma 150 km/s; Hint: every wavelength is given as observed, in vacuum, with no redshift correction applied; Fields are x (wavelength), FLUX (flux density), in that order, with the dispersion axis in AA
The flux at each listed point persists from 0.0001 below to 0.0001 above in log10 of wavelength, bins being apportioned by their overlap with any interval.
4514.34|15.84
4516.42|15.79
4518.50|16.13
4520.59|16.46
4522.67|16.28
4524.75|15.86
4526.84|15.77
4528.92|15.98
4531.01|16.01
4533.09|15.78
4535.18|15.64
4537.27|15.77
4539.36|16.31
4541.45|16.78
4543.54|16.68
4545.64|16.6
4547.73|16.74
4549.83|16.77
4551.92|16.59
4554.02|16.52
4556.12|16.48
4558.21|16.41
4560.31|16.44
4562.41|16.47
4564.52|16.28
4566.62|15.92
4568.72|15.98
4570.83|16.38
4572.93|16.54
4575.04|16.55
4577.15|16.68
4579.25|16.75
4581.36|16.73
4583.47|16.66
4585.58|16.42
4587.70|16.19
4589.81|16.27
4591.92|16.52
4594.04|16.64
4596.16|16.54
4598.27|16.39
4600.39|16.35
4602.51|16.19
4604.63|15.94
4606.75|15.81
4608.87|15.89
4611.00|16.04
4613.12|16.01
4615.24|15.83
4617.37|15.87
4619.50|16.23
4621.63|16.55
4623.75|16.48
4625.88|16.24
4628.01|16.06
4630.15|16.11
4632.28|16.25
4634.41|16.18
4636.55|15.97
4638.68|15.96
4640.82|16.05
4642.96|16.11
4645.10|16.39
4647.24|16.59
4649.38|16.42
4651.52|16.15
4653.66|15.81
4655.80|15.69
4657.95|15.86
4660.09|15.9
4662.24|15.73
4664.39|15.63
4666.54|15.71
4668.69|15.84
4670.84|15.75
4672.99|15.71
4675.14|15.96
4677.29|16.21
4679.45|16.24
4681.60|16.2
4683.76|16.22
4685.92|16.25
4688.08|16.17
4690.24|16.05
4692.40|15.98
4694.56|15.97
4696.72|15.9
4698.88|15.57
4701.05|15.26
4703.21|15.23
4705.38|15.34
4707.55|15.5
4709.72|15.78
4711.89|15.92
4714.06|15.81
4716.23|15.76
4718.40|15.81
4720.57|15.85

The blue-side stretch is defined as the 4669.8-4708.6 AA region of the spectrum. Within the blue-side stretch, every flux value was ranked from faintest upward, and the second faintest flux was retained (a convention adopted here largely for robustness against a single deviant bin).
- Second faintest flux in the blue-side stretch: 15.26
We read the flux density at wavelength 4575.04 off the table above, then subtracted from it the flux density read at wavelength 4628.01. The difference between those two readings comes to 0.49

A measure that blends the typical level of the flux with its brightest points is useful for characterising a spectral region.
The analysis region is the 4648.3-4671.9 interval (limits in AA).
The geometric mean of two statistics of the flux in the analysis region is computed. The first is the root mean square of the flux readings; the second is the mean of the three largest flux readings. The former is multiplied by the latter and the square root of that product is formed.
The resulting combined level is 16.0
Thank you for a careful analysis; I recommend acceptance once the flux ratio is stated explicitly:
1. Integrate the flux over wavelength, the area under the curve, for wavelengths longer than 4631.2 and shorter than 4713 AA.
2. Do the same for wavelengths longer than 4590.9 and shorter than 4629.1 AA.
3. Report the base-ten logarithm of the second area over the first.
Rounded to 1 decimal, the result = -0.3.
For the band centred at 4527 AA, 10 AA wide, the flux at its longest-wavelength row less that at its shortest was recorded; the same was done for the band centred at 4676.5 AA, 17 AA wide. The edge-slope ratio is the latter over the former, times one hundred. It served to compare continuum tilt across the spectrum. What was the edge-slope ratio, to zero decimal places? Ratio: -141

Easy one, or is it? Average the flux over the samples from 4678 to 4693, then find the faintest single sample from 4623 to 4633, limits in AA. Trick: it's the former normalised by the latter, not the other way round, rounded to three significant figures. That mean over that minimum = 1.01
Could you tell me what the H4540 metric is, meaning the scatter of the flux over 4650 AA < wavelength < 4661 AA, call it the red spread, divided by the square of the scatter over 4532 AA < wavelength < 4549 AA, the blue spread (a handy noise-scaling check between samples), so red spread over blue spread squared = 0.7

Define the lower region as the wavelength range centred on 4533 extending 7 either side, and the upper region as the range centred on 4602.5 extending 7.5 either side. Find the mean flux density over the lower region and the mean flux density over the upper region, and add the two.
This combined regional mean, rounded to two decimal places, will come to 32.05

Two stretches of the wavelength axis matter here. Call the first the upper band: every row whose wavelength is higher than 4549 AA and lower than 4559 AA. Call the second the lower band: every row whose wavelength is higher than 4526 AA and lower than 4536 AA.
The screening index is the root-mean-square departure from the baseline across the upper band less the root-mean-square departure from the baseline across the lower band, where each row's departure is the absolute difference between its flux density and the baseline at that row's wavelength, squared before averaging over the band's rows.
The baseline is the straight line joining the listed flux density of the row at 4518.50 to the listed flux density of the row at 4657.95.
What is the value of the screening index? 0.20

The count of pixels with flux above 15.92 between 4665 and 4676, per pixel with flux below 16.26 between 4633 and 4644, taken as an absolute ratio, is 0.20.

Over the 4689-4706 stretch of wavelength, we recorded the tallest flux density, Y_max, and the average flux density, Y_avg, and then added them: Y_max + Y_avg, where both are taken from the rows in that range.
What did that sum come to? 31.7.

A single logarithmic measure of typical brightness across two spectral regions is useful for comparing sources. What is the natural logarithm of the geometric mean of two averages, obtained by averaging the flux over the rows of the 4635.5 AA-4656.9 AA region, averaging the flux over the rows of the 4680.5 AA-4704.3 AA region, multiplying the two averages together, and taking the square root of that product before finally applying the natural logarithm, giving 2.773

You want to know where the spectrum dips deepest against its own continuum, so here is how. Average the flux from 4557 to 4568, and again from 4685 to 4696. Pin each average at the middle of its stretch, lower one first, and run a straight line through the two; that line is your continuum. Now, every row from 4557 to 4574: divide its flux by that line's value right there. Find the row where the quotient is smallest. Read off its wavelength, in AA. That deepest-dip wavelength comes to 4566.62 AA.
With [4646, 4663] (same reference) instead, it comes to 4655.80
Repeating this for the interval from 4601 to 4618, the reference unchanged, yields 4606.75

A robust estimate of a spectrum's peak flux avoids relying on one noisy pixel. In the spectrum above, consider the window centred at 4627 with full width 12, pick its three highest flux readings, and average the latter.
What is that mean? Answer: 16.4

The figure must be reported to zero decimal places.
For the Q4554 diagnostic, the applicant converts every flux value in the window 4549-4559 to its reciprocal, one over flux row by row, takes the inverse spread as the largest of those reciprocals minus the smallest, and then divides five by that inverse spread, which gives 3822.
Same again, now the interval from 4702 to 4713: 1757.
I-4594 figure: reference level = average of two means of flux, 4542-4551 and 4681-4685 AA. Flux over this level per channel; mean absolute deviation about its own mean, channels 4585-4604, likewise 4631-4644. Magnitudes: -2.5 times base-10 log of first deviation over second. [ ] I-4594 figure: -0.31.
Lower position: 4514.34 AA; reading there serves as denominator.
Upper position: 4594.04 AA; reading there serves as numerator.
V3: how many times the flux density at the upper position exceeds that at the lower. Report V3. 1.051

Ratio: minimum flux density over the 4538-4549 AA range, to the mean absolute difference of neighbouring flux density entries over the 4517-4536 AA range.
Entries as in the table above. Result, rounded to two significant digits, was 80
